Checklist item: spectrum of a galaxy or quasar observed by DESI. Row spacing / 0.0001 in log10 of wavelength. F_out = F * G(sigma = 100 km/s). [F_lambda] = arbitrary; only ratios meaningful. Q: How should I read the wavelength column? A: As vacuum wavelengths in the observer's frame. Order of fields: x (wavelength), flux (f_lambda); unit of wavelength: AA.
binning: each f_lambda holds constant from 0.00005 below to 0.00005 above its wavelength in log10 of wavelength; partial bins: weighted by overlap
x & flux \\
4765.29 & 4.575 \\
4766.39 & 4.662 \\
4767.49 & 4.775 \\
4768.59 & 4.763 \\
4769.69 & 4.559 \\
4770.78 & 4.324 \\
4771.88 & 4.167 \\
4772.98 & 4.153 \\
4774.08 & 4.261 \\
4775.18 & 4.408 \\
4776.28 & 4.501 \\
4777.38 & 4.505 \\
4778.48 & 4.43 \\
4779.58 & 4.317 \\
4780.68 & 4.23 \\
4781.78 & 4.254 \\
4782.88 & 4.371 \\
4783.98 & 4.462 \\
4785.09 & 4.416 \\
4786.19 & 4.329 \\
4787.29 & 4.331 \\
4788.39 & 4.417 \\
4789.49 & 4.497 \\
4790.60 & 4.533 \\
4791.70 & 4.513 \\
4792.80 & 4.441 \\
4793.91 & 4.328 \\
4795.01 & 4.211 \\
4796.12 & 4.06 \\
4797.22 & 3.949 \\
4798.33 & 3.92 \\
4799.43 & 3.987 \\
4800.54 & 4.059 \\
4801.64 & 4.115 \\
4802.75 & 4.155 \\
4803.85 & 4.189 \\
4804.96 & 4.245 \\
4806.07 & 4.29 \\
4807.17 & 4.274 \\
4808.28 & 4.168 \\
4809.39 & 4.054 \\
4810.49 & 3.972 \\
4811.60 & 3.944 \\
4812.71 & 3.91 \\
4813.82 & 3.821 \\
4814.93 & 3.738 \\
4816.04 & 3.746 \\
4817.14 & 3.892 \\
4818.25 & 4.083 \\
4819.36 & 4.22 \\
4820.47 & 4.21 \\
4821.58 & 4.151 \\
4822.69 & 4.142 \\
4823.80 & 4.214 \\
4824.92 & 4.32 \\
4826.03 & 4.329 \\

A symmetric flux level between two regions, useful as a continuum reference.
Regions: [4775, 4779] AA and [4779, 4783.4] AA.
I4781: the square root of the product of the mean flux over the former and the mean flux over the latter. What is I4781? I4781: 4.38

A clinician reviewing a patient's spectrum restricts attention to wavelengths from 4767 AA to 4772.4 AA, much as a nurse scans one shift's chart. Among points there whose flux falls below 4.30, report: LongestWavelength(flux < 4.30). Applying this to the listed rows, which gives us 4771.88 AA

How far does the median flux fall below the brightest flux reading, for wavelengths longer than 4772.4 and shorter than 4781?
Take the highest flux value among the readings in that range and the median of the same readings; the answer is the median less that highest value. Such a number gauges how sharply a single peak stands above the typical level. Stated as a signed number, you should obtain -0.14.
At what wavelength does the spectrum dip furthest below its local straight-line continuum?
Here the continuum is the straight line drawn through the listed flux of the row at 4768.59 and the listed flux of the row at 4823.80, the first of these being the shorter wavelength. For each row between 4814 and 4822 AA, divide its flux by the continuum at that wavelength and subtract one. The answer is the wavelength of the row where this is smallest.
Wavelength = 4814.93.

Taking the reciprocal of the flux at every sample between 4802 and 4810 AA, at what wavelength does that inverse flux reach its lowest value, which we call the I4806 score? 4806.07 AA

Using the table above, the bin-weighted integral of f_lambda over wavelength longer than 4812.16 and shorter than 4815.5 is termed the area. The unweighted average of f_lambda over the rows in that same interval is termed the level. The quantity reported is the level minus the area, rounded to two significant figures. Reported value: -8.9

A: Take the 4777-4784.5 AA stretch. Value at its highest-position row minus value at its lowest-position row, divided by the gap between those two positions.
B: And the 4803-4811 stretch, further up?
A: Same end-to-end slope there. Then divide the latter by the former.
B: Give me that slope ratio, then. 5.0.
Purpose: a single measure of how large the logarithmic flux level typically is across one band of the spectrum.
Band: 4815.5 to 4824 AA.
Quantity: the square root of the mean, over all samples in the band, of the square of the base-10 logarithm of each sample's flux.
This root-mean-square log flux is 0.611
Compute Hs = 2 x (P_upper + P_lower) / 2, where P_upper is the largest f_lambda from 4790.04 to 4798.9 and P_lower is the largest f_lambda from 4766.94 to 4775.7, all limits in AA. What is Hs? 9.3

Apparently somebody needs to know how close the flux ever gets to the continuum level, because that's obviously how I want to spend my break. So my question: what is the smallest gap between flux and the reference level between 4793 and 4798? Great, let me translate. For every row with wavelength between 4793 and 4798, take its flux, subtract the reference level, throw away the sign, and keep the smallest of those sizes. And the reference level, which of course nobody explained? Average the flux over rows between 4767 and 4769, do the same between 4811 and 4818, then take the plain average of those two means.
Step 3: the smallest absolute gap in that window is 0.02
